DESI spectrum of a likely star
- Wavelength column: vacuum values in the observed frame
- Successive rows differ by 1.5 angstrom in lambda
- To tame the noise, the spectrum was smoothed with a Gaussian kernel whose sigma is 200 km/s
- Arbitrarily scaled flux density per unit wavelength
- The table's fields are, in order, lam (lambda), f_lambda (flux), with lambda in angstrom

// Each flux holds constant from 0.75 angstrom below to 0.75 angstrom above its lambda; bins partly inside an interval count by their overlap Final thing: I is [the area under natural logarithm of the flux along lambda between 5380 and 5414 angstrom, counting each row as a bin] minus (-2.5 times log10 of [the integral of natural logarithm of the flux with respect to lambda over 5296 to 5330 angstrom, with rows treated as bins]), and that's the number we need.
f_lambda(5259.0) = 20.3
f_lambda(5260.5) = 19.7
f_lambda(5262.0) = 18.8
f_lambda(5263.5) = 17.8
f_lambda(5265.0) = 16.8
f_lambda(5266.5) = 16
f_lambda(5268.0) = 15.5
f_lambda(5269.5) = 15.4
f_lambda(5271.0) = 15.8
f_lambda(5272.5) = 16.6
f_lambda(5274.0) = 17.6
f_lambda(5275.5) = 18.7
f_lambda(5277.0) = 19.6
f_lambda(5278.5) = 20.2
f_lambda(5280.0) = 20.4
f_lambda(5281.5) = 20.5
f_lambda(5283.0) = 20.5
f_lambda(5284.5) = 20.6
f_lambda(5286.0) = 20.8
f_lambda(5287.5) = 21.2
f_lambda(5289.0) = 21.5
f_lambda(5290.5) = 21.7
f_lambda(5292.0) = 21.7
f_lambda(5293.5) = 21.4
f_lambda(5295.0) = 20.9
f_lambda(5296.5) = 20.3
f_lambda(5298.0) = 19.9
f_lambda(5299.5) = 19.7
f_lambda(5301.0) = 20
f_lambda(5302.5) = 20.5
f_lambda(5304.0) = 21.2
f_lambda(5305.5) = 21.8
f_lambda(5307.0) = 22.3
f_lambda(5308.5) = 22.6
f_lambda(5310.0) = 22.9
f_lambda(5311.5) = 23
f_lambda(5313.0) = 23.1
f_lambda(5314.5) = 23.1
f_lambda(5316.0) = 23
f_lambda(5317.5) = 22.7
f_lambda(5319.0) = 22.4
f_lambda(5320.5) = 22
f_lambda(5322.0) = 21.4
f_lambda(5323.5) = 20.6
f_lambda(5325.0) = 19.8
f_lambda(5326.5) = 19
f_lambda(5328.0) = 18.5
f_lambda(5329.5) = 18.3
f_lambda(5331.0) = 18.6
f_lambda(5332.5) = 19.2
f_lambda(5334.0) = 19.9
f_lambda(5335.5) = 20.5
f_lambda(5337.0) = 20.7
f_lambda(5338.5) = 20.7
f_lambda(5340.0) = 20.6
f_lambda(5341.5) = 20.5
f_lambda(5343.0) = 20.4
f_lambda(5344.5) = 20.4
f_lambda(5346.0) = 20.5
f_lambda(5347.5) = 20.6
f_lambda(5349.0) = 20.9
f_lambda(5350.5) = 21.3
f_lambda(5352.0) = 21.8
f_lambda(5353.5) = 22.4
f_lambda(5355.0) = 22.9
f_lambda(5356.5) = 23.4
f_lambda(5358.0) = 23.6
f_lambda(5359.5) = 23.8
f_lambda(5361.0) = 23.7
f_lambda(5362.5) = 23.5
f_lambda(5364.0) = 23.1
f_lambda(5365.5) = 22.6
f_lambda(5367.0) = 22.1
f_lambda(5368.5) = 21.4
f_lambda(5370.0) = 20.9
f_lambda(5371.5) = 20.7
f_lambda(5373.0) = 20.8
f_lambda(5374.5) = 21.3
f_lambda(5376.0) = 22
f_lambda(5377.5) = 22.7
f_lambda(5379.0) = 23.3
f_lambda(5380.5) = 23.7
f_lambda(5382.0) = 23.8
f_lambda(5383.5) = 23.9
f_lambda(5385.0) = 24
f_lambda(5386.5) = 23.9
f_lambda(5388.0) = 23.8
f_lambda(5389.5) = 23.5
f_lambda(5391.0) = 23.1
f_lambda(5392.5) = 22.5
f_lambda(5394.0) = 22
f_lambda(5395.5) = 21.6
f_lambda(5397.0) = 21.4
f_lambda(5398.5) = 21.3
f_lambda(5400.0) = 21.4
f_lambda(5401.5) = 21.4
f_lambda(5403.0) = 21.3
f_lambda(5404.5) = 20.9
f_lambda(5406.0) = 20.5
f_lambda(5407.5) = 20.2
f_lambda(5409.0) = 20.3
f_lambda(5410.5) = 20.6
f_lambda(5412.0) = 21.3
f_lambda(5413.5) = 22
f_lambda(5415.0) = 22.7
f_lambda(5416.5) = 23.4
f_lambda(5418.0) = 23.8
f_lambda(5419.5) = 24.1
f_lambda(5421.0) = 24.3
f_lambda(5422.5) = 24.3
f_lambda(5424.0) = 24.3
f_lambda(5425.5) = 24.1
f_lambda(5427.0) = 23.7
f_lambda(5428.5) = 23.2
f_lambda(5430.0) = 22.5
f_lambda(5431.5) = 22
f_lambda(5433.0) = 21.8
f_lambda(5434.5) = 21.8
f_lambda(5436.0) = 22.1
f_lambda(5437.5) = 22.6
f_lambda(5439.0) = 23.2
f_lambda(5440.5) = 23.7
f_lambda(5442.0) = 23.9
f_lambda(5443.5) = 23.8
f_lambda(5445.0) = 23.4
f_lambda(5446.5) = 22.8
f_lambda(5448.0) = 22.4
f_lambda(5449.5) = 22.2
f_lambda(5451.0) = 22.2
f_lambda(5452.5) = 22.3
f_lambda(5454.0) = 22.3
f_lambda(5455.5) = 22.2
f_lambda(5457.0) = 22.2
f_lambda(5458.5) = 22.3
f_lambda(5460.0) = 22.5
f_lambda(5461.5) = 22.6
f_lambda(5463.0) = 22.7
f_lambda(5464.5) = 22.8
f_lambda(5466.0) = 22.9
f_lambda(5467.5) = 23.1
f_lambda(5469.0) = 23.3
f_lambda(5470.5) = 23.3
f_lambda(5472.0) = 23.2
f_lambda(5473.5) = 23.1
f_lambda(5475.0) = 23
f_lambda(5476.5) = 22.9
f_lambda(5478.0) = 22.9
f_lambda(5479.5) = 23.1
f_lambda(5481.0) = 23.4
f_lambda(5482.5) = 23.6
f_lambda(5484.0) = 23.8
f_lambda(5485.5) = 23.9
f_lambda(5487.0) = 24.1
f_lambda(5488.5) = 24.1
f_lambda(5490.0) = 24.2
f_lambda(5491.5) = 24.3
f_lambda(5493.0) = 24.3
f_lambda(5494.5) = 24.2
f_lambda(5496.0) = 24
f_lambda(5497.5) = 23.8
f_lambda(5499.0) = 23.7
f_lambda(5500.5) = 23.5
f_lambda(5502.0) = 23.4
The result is 110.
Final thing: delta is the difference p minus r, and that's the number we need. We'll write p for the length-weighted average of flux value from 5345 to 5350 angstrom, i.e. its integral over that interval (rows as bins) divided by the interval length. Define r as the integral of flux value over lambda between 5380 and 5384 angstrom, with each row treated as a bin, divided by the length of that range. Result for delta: -3.1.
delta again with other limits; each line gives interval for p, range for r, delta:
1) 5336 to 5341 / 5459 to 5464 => -1.9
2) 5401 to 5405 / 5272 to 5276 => 3.6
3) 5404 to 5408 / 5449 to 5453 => -1.7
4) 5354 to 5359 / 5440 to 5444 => -0.5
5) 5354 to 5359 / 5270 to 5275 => 6.6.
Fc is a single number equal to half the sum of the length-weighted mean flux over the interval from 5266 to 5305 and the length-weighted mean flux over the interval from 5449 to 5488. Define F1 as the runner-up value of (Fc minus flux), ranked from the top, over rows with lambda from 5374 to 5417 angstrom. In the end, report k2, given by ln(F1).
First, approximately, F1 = 1.0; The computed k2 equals 0.0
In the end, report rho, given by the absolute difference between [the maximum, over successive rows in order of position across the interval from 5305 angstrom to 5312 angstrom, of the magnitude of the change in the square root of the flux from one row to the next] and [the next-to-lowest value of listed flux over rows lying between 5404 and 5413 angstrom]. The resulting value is 20.2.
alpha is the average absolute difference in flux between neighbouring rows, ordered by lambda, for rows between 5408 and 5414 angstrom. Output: 0.6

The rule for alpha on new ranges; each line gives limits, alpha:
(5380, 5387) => 0.1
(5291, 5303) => 0.4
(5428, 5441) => 0.4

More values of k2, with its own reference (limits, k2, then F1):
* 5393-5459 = 0.0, 1.0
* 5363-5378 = -0.8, 0.5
